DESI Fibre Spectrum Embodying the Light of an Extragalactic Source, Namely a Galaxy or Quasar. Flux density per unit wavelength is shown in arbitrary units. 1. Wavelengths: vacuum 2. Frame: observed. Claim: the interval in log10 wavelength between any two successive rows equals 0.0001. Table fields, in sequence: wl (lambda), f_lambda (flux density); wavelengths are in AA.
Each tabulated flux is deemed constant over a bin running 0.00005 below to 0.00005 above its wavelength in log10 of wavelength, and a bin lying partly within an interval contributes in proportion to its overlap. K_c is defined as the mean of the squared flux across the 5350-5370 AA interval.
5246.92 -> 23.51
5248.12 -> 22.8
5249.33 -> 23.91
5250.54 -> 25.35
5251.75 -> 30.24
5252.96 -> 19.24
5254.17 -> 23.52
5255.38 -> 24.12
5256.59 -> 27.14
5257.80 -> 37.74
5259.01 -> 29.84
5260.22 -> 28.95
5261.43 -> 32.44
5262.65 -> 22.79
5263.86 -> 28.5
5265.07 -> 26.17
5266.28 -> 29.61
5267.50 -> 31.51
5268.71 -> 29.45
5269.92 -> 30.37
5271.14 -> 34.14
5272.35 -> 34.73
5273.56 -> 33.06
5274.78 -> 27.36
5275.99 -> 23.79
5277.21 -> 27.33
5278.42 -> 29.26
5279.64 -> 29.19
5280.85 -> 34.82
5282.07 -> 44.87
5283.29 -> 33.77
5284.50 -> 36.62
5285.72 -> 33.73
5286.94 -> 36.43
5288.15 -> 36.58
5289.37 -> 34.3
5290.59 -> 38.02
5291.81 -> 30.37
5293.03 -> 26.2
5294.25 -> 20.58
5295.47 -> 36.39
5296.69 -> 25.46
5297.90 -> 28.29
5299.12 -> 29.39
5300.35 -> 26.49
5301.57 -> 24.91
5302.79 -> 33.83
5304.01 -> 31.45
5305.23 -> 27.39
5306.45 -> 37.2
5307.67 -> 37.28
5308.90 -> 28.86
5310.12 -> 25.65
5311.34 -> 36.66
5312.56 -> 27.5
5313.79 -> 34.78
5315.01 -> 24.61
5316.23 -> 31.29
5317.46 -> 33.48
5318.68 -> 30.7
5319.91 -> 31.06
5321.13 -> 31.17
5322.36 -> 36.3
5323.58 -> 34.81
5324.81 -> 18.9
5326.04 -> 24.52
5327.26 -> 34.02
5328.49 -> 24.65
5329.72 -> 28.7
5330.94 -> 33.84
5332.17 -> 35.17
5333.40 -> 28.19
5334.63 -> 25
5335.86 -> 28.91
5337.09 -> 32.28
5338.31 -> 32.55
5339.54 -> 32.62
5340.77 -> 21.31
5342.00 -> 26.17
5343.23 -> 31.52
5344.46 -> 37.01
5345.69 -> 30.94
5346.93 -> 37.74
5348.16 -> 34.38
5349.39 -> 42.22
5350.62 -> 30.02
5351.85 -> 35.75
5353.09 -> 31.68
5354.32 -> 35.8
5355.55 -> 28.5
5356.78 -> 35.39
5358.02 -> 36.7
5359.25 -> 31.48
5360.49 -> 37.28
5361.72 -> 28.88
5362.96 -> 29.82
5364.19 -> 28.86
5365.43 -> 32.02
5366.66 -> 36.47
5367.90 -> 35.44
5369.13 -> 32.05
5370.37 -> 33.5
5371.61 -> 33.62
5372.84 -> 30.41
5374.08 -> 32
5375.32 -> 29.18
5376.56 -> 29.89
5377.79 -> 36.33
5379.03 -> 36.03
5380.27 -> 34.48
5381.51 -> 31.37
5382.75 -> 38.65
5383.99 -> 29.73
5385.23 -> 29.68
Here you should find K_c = 1091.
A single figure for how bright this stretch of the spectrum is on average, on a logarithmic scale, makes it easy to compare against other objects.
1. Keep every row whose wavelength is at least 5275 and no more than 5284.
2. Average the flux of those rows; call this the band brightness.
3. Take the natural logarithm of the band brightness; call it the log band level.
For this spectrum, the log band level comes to 3.46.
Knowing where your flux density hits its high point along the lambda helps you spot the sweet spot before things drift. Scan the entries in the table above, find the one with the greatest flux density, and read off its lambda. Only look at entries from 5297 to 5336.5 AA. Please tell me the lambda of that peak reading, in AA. 5307.67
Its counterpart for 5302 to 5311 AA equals 5307.67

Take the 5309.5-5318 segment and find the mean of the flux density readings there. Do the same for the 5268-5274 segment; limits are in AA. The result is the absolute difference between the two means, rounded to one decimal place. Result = 1.8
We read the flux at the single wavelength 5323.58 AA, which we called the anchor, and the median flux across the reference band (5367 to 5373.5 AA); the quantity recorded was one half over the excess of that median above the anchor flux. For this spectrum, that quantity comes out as -0.4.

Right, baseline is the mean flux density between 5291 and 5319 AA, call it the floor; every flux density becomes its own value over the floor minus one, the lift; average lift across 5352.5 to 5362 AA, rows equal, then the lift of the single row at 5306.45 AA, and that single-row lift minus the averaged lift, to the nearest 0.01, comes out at 0.13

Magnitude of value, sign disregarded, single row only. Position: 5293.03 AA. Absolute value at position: 26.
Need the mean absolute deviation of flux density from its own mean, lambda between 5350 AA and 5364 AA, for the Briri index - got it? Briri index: 3.0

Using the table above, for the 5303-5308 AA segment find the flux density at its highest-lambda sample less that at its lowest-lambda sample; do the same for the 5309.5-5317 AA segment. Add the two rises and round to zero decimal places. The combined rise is 11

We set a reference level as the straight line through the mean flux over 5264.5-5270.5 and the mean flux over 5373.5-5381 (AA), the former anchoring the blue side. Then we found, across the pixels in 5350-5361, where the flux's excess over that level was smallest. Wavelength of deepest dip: 5355.55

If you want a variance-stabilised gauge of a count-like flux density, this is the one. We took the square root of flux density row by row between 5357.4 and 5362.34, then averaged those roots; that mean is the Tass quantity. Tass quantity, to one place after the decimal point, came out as 5.8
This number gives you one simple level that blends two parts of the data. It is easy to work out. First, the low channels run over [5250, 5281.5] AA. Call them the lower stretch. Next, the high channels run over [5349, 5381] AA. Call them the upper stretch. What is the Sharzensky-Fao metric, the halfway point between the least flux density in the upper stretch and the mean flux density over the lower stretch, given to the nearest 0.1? 28.7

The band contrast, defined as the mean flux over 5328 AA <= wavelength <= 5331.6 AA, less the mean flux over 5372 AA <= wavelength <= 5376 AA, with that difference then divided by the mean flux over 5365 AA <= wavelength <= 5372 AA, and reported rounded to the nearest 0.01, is -0.04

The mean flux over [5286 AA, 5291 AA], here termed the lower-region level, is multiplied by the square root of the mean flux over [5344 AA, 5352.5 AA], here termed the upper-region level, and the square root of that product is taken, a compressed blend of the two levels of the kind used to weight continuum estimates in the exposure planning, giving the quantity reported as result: 14.7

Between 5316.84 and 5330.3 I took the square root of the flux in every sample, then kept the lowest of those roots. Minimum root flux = 4.35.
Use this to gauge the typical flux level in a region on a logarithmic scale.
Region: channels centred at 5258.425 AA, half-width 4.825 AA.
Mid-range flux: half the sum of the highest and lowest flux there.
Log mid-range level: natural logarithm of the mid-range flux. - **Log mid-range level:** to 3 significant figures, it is 3.41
